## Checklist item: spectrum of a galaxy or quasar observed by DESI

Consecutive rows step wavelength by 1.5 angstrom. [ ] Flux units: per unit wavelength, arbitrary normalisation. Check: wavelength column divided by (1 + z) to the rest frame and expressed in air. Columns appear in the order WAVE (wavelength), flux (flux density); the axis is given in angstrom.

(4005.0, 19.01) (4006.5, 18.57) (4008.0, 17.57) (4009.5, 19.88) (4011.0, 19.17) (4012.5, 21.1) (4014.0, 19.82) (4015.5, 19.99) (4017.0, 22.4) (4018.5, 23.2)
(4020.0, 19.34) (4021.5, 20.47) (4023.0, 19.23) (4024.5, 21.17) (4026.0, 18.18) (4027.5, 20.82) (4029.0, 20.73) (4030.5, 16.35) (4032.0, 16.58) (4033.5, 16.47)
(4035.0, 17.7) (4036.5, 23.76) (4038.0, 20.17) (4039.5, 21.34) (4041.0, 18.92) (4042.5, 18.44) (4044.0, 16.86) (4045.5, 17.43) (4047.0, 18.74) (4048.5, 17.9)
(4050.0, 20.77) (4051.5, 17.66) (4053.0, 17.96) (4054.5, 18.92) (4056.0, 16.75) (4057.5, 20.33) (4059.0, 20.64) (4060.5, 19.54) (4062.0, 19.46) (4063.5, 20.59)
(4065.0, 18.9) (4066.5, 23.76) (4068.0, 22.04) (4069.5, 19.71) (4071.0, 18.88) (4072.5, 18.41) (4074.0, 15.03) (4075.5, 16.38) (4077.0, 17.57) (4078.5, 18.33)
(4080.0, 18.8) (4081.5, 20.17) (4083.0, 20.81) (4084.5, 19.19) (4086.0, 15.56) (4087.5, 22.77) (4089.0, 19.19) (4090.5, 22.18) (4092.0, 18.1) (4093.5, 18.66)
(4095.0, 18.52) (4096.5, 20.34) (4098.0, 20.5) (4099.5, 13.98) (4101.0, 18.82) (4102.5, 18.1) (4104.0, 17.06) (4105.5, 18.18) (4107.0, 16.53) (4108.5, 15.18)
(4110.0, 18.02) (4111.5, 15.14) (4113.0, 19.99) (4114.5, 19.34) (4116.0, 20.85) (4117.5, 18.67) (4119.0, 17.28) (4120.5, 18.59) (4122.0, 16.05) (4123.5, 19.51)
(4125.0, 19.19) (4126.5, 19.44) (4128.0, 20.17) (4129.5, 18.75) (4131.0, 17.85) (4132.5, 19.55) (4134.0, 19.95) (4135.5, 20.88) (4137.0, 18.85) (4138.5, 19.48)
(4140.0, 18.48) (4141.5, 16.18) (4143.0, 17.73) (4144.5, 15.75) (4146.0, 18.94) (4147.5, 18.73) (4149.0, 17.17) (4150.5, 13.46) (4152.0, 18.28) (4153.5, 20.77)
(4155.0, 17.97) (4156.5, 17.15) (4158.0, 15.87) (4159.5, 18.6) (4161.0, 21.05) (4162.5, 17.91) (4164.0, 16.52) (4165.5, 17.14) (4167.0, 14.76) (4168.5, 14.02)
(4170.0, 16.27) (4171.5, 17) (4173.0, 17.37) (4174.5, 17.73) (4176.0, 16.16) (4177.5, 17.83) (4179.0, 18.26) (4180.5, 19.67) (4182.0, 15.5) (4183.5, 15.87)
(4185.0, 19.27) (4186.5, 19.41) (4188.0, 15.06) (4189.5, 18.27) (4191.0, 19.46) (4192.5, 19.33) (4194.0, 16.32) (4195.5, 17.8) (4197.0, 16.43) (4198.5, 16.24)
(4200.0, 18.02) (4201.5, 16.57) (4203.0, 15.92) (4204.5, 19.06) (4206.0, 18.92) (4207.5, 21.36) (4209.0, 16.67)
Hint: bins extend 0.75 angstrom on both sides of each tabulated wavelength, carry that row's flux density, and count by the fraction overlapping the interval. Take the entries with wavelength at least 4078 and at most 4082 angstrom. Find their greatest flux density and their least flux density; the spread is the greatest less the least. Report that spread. 1.8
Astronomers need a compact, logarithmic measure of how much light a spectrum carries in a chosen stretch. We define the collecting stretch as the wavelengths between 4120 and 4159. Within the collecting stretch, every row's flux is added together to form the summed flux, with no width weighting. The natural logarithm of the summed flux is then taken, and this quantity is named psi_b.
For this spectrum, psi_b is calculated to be 6.16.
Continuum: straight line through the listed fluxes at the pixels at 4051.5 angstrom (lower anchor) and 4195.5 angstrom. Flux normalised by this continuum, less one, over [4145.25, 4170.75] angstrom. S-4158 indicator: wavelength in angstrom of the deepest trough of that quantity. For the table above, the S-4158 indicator 4150.5 angstrom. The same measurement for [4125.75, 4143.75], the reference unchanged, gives 4141.5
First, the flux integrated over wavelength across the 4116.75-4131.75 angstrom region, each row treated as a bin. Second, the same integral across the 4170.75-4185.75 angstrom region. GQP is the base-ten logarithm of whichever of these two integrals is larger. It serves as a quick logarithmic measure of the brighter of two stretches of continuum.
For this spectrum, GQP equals 2.44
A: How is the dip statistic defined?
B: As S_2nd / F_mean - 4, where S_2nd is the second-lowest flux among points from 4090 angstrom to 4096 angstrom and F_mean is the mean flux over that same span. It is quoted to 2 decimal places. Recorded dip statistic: -3.04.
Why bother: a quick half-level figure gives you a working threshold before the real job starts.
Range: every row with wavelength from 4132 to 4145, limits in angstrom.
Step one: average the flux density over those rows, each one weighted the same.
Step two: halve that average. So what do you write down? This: 9.3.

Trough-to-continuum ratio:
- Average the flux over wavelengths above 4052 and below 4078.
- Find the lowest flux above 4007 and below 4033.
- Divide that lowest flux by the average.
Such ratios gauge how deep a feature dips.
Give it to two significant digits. 0.86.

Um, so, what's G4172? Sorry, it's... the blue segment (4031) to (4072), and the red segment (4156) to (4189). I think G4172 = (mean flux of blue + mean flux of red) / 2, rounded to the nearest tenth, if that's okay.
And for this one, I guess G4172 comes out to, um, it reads 18.2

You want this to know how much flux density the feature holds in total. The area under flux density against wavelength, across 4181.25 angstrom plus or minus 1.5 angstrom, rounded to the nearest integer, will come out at 53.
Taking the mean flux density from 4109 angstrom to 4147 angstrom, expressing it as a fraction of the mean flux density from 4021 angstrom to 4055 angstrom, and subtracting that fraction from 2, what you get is 1.02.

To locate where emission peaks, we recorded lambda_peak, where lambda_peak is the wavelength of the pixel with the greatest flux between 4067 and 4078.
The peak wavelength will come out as 4068.0 angstrom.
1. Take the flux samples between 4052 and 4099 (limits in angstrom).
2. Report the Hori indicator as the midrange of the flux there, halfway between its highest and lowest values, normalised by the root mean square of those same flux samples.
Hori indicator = 1.00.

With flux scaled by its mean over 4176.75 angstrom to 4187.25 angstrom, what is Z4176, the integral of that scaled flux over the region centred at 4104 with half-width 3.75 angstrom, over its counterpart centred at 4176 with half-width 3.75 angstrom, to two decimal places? 1.02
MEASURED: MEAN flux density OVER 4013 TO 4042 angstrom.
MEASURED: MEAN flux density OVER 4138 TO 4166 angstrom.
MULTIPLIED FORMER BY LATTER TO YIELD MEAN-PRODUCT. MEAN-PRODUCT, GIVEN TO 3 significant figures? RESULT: 352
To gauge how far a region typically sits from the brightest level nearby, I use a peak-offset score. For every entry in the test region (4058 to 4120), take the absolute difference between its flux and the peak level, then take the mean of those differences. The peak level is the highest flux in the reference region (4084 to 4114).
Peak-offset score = 4.0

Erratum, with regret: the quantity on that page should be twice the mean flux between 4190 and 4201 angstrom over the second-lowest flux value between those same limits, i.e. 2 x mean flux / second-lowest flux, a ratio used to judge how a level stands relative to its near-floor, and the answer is 2.16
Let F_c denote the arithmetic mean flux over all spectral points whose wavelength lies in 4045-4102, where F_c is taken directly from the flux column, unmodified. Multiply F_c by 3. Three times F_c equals 57.1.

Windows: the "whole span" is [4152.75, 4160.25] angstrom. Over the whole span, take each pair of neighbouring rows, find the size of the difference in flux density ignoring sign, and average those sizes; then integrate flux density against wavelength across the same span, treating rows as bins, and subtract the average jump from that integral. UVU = 134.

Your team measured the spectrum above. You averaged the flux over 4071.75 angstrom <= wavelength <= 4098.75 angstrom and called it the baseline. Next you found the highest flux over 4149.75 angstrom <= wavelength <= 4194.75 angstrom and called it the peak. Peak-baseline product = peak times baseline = 398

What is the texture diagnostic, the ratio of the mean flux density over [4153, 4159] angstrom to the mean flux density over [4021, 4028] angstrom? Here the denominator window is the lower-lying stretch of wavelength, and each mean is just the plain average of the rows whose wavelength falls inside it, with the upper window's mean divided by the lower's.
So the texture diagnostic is 0.90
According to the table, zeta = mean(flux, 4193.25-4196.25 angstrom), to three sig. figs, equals 17.1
